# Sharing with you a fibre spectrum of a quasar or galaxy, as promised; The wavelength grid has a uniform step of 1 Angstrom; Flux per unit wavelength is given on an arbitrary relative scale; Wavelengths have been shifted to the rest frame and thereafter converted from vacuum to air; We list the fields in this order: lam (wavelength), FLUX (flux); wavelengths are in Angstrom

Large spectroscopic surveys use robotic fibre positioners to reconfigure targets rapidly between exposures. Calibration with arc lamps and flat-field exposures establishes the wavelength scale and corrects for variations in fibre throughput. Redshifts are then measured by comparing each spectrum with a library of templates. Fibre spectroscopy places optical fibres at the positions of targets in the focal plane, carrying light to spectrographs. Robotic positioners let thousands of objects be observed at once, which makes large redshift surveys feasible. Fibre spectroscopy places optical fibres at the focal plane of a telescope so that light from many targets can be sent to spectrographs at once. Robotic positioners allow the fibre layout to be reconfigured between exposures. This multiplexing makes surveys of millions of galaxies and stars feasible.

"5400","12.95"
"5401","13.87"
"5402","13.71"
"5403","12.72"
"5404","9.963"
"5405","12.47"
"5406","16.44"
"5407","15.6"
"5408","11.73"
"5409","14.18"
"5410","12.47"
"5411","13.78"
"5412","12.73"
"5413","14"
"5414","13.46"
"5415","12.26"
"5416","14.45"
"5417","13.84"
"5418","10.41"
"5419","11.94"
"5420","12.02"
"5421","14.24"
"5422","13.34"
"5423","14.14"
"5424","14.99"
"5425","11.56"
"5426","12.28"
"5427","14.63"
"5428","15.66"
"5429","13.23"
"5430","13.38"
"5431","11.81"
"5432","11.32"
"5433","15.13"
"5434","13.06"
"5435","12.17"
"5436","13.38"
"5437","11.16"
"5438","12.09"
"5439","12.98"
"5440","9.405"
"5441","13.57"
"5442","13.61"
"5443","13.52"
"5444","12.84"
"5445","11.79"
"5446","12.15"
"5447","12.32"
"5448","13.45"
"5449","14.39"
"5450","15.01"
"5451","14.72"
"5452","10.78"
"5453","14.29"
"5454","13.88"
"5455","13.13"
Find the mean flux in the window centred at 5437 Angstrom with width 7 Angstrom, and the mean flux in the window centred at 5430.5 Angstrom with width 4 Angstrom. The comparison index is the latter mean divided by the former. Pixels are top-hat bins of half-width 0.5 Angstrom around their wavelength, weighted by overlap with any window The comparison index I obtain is 1.03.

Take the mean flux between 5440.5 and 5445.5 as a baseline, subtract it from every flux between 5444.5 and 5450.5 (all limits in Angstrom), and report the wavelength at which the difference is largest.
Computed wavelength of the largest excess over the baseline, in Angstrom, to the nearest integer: 5450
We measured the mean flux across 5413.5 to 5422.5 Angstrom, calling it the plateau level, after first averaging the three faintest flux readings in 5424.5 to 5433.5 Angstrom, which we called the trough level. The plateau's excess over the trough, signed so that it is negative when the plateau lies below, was 1.3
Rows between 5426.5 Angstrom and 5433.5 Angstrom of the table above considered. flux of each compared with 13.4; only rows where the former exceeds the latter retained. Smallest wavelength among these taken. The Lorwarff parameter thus 5427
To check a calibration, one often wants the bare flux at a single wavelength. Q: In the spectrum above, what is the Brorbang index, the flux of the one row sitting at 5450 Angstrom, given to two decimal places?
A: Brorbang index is 15.01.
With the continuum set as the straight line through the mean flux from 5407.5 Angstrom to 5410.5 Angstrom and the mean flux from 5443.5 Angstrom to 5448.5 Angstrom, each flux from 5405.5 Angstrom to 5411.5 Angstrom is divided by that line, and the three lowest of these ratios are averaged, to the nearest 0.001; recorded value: 0.990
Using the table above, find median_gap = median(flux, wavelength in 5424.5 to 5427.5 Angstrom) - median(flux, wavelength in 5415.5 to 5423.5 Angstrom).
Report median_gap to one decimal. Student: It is -1.3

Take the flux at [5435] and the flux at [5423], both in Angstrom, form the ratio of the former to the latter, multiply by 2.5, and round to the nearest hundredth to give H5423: 2.15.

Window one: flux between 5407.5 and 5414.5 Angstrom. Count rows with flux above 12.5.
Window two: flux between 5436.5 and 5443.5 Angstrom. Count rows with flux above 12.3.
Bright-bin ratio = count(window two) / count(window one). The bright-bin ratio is 0.80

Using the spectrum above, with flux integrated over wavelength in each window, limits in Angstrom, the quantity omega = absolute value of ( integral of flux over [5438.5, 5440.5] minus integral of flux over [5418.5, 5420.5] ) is 1.6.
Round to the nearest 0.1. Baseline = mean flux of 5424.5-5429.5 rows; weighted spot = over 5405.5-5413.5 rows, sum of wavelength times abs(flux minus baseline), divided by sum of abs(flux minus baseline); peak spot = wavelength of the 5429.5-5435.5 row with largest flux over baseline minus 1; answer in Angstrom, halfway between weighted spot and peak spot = 5420.6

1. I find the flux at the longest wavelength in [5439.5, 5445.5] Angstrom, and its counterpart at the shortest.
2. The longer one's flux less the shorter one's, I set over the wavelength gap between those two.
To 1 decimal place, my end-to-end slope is 0.5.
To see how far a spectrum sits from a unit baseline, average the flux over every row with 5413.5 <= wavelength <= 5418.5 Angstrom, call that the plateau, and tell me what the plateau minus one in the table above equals 11.9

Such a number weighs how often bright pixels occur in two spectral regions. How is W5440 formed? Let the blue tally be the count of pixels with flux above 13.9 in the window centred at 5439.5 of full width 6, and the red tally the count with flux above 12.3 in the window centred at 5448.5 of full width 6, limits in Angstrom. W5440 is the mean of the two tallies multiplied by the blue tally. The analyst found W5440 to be 0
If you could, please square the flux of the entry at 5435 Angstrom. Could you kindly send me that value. 148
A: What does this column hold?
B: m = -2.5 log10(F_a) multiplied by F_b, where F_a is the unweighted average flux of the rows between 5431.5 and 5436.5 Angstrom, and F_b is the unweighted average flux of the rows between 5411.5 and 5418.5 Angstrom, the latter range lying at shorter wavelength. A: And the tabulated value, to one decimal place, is -36.3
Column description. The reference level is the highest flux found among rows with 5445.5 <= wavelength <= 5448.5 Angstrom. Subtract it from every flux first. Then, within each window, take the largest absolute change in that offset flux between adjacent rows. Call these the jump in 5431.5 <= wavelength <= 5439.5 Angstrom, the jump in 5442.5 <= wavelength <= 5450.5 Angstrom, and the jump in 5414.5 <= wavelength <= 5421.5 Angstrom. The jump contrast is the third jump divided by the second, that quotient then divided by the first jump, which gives 0.80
